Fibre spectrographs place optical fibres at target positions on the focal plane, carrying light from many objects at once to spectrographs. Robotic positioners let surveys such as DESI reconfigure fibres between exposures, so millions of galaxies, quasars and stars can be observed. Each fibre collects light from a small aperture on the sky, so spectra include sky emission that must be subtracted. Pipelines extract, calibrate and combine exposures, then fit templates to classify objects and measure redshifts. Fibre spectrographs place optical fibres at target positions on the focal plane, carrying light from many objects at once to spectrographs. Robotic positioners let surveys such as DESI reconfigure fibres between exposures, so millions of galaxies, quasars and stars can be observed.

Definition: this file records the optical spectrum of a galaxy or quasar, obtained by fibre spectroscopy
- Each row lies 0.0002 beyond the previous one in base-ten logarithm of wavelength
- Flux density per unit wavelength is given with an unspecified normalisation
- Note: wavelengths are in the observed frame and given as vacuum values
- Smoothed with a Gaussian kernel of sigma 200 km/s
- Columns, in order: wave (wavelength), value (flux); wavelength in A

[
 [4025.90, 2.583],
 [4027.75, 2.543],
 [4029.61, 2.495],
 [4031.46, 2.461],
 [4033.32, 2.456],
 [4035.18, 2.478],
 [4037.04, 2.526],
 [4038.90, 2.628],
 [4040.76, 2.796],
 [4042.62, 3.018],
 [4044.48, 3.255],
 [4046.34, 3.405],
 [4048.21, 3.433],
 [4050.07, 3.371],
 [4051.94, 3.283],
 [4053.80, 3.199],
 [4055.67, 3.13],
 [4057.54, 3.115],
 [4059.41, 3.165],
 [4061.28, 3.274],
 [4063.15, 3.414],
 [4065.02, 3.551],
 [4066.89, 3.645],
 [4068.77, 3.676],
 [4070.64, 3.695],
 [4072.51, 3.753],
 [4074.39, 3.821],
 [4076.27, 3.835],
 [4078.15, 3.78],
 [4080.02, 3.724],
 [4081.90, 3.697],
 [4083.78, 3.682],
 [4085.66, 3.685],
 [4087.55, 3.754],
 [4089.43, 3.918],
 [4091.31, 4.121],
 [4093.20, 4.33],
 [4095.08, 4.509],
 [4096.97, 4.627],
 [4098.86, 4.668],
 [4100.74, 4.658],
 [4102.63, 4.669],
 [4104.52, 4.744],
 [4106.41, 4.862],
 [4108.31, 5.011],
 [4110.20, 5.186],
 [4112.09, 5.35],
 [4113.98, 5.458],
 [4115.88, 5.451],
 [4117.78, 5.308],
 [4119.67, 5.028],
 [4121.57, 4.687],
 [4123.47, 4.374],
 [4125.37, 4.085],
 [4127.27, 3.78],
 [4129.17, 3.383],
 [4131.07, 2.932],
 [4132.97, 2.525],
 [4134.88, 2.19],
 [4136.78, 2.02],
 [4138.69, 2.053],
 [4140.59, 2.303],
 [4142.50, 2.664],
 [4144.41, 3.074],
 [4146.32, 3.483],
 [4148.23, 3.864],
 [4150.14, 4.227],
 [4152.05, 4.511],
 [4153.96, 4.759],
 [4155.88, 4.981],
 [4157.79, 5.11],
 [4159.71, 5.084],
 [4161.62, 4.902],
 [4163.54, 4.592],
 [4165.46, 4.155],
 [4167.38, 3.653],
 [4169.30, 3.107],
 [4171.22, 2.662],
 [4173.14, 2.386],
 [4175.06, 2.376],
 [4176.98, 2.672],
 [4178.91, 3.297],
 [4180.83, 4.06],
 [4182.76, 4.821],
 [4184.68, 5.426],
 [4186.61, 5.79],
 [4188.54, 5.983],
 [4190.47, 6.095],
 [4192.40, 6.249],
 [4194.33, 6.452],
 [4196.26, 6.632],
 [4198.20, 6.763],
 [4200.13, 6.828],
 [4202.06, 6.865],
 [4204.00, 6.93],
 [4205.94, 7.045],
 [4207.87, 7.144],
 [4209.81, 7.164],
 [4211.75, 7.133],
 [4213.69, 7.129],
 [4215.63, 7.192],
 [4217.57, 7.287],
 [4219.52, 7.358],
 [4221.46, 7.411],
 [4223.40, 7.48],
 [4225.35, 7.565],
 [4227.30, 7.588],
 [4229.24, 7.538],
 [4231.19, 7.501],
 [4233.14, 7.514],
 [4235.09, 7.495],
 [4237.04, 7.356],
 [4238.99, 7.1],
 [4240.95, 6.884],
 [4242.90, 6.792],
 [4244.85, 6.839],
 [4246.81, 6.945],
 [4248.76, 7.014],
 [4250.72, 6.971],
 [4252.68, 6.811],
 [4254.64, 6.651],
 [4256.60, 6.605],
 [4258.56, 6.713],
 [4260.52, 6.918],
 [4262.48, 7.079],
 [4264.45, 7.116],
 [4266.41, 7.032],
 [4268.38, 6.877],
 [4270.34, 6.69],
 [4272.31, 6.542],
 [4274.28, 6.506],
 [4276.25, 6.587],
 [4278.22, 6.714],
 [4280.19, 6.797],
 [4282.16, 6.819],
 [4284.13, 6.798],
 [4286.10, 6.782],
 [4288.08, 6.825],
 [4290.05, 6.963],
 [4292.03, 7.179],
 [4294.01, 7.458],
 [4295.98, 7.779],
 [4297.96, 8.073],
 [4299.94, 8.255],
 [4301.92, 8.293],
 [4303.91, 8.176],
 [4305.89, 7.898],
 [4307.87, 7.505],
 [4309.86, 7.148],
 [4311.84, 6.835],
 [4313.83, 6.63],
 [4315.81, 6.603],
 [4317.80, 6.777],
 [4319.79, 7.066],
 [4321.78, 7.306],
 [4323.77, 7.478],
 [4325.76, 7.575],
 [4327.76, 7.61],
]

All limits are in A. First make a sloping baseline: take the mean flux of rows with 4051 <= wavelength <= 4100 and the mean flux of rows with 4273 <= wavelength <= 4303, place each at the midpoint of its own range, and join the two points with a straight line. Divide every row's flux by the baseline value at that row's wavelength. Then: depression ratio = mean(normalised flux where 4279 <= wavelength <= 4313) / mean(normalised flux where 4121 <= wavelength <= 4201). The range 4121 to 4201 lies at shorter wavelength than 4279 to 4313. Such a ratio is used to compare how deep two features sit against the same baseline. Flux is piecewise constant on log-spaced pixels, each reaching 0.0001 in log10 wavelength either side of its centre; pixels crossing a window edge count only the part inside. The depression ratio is 1.25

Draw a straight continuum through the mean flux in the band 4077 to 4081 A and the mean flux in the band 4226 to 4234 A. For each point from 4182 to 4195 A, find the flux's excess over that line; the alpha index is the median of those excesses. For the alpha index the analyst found -0.5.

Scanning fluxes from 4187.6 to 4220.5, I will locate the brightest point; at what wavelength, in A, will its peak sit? 4219.52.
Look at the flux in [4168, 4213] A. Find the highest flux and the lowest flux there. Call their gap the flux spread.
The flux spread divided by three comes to 1.6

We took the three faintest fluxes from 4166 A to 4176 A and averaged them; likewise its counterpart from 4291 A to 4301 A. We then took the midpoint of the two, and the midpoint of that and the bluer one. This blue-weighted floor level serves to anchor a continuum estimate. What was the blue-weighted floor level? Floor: 3.72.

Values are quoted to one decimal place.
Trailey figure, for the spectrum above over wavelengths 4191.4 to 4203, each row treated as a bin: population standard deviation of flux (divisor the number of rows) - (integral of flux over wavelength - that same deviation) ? -76.5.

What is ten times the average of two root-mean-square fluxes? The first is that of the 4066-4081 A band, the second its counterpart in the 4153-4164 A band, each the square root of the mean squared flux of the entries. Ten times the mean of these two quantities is 43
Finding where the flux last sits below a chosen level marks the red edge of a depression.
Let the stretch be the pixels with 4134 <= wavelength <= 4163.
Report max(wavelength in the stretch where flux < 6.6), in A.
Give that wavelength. 4161.62 A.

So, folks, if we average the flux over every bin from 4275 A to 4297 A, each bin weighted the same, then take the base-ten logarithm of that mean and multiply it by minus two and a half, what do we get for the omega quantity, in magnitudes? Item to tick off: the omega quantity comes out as -2.11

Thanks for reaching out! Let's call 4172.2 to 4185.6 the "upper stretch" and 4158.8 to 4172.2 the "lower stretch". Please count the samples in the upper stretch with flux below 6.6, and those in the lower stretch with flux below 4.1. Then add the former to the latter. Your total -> 10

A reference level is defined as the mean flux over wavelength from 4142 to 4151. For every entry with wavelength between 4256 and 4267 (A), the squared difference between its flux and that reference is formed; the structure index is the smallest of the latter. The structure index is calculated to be 10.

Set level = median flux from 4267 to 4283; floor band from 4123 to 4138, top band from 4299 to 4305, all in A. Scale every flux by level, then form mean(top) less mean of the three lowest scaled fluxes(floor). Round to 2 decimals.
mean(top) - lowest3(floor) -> 0.89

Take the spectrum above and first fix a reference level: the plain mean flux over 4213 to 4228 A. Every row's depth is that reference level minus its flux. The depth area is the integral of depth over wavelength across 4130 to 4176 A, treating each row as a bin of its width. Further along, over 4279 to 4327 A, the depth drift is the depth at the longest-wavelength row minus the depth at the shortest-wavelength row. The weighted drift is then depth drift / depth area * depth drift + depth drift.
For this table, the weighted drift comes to -0.8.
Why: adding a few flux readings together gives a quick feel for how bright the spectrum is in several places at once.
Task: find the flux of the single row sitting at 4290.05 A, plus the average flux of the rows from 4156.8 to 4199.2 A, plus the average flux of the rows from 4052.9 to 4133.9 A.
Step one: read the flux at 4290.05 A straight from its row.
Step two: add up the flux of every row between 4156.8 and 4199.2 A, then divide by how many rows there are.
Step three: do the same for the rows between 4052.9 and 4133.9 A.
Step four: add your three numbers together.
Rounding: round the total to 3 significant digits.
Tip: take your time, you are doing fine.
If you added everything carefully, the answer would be 15.7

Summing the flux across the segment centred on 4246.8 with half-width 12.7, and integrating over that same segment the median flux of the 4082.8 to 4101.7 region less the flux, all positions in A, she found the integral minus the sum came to -159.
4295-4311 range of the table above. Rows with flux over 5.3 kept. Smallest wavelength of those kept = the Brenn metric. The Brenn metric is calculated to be 4295.98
